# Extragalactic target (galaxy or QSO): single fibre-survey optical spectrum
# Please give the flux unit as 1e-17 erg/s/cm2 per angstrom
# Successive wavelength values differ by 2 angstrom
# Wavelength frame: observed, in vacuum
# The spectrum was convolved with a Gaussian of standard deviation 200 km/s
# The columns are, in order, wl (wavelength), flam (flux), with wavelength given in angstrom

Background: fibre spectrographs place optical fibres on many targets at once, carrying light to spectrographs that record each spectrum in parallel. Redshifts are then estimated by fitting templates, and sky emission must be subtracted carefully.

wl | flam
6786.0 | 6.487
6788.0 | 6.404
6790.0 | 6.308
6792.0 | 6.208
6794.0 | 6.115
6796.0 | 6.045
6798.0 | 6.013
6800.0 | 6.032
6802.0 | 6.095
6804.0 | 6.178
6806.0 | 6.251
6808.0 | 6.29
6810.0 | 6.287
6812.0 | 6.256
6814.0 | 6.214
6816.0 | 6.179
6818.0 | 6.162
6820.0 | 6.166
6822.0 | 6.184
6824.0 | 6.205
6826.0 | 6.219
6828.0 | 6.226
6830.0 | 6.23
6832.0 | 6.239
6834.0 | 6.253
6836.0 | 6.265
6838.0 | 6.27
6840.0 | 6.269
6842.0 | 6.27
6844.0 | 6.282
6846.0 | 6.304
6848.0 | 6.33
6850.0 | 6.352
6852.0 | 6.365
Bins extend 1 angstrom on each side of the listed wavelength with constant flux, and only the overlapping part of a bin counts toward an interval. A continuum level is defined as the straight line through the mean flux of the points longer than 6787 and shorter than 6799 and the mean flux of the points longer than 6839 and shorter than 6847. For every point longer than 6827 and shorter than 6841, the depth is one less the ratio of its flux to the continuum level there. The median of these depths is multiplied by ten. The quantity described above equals 0.017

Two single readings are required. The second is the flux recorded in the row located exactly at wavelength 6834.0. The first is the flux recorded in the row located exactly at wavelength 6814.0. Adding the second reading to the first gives 12.5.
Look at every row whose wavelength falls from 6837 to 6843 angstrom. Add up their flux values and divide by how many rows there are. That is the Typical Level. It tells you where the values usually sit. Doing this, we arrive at 6.27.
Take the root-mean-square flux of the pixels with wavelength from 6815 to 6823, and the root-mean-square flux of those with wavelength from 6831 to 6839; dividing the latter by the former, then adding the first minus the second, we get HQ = 0.93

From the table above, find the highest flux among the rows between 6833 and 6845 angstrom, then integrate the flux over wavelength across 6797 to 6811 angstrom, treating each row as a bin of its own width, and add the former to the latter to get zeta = 93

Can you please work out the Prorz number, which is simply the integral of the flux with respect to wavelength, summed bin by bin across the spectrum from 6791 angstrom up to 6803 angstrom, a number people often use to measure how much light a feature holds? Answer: 73.0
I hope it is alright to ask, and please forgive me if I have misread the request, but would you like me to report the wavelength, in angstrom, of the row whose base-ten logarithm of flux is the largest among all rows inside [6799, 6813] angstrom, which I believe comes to 6808.0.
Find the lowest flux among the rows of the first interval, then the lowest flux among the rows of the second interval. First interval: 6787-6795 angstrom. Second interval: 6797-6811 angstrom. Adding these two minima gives 12.1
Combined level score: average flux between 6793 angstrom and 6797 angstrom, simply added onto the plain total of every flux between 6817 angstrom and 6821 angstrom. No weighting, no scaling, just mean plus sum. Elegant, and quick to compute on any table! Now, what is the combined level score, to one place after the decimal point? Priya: 18.4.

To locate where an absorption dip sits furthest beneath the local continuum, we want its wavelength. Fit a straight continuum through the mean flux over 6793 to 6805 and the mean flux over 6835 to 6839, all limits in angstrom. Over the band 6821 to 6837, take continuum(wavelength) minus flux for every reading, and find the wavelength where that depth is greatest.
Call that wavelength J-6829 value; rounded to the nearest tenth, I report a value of 6822.0 angstrom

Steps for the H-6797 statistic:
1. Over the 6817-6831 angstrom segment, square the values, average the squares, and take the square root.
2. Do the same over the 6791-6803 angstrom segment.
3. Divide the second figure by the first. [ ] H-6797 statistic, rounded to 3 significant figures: 0.982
